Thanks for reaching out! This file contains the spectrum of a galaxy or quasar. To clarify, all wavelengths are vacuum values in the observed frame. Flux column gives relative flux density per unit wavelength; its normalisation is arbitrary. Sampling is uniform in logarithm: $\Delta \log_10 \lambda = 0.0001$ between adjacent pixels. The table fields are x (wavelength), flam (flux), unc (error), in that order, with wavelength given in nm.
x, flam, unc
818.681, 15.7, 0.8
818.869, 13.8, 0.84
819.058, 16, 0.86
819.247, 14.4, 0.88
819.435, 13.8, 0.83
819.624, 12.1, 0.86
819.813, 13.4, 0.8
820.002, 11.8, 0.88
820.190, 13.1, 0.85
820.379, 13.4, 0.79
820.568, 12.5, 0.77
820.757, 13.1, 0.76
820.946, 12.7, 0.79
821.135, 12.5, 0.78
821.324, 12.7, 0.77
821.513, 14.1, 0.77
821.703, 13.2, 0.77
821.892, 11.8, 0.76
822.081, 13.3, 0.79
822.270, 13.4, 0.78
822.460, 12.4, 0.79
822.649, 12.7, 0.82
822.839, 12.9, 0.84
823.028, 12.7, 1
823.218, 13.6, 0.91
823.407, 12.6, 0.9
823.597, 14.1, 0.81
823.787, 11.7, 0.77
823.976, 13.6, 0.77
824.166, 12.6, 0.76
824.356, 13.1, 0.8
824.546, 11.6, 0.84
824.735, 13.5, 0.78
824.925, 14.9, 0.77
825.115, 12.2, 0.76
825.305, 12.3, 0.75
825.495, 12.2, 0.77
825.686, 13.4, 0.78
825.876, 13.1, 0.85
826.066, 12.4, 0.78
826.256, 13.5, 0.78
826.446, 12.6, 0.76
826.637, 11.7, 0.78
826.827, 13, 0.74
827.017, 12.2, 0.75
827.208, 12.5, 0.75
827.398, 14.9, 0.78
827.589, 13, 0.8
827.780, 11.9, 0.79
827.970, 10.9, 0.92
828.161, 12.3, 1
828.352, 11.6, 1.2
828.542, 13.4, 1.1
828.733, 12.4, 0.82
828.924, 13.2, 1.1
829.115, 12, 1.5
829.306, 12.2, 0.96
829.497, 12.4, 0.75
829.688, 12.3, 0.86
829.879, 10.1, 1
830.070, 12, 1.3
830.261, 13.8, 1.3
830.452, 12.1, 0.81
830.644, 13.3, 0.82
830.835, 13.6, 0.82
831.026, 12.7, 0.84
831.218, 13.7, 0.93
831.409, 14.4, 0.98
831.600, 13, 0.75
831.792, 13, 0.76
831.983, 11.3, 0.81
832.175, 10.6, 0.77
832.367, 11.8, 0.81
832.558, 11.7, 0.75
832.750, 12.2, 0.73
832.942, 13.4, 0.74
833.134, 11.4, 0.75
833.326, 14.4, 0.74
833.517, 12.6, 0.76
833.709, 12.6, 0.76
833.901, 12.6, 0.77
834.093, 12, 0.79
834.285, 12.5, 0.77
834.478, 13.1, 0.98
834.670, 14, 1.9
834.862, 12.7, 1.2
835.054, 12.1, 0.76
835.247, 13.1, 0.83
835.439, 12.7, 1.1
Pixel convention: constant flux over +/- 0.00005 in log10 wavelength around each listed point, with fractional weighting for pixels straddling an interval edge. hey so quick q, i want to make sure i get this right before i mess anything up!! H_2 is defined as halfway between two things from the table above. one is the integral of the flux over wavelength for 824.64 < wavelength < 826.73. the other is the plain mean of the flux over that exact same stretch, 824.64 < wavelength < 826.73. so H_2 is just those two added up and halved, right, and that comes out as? 19.9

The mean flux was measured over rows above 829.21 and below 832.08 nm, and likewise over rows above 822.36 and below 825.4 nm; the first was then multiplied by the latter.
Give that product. 163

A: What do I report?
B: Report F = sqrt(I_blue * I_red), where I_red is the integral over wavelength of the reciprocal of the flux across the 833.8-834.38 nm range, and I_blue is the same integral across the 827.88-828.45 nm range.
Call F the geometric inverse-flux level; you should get 0.0480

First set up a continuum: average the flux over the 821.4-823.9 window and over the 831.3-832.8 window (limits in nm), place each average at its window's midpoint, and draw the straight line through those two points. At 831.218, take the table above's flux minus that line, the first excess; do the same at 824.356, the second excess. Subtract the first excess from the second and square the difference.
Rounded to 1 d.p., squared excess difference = 1.2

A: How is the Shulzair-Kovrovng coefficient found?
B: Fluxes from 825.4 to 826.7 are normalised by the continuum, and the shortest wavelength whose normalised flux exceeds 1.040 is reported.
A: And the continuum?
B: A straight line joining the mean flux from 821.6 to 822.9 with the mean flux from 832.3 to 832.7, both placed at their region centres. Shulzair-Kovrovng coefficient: 825.686 nm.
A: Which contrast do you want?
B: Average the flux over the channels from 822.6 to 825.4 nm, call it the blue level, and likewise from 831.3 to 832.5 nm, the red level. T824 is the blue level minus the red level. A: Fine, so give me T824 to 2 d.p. 0.59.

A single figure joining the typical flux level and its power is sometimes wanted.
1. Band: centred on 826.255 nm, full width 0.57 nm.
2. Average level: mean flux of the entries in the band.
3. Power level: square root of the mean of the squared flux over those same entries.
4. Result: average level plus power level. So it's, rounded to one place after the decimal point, 25.7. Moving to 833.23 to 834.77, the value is 26.0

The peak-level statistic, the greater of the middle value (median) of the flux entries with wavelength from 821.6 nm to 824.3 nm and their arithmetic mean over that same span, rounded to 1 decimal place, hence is 12.9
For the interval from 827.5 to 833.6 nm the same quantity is 12.5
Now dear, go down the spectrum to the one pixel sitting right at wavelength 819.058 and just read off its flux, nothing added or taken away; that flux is 16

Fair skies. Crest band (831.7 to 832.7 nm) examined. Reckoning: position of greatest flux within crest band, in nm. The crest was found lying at 831.792 nm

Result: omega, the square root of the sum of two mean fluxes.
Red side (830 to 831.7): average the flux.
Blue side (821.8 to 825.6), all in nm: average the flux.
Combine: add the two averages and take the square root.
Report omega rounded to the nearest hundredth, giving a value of 5.10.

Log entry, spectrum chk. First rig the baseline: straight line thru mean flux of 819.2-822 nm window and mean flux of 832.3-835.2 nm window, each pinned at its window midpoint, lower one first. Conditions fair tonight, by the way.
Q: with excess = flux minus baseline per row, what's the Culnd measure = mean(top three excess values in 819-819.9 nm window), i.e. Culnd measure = 1.7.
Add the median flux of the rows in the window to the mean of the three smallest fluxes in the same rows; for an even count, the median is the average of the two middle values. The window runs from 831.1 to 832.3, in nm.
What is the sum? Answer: 24.6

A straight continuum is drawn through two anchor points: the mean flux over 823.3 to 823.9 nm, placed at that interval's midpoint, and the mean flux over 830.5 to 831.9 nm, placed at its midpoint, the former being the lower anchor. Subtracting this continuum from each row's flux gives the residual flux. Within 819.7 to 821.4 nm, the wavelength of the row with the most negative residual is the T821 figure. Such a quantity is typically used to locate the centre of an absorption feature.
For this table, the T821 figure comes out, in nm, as 820.002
